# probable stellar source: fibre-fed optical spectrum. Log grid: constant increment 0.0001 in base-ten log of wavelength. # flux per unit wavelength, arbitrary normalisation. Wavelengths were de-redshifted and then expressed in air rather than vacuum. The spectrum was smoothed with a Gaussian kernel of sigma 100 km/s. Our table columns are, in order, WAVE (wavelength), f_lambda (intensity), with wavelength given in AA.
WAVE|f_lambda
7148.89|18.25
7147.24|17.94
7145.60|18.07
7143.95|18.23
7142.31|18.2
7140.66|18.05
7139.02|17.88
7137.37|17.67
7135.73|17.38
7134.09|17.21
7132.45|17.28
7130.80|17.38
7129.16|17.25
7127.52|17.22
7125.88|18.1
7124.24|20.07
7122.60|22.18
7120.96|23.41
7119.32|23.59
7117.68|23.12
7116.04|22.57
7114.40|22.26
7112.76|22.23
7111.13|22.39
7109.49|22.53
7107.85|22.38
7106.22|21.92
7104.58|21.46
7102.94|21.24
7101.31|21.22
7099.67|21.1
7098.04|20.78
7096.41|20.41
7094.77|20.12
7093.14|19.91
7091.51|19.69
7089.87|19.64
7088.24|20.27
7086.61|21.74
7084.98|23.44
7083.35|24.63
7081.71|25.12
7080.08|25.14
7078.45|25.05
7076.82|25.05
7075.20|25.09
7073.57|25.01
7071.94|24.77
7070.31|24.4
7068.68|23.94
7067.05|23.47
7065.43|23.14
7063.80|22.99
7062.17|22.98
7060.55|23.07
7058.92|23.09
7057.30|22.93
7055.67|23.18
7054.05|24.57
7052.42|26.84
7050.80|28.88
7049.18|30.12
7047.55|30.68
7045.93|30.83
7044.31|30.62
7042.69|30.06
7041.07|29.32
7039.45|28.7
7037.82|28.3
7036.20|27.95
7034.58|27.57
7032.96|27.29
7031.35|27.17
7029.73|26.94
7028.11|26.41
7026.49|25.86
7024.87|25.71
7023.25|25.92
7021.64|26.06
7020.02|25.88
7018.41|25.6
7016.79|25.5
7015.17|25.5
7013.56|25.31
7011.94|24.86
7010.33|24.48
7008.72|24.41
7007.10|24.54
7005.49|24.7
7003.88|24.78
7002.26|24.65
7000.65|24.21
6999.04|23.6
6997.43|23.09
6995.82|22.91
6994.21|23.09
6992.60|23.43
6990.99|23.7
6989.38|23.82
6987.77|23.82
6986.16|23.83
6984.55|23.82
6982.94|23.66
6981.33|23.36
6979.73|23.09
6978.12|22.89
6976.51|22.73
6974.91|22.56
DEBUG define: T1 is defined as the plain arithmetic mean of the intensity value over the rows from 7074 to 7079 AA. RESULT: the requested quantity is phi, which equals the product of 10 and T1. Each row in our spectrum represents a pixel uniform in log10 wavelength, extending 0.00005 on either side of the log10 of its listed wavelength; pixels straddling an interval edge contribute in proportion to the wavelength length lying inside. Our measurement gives 251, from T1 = 25.1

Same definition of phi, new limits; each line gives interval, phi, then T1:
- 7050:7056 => 259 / 25.9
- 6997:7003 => 239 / 23.9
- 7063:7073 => 238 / 23.8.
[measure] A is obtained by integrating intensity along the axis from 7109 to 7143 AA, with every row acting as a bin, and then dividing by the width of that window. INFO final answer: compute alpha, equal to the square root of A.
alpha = 4.5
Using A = 19.9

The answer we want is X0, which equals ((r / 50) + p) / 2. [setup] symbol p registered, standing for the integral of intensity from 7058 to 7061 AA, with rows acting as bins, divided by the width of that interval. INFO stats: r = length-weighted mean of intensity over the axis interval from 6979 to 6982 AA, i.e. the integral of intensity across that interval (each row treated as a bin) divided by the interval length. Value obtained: 11.8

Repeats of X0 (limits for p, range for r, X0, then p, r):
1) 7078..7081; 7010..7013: 12.8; 25.1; 24.7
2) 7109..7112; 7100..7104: 11.5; 22.5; 21.2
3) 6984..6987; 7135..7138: 12.1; 23.8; 17.5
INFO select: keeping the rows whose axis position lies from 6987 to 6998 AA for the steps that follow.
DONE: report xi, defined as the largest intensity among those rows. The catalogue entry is 23.82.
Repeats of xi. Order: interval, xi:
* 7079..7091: 25.14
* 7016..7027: 26.06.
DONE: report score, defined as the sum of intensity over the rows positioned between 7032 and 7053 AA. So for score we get 377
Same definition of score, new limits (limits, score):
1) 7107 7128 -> 282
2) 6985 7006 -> 310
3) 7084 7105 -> 271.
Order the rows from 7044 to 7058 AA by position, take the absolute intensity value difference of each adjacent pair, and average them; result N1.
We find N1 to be 1.01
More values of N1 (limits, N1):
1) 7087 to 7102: 0.28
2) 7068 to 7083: 0.16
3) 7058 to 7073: 0.24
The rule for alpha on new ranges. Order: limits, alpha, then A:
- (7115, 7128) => 4.6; 21.4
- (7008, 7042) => 5.1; 26.4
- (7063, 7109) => 4.8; 22.6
